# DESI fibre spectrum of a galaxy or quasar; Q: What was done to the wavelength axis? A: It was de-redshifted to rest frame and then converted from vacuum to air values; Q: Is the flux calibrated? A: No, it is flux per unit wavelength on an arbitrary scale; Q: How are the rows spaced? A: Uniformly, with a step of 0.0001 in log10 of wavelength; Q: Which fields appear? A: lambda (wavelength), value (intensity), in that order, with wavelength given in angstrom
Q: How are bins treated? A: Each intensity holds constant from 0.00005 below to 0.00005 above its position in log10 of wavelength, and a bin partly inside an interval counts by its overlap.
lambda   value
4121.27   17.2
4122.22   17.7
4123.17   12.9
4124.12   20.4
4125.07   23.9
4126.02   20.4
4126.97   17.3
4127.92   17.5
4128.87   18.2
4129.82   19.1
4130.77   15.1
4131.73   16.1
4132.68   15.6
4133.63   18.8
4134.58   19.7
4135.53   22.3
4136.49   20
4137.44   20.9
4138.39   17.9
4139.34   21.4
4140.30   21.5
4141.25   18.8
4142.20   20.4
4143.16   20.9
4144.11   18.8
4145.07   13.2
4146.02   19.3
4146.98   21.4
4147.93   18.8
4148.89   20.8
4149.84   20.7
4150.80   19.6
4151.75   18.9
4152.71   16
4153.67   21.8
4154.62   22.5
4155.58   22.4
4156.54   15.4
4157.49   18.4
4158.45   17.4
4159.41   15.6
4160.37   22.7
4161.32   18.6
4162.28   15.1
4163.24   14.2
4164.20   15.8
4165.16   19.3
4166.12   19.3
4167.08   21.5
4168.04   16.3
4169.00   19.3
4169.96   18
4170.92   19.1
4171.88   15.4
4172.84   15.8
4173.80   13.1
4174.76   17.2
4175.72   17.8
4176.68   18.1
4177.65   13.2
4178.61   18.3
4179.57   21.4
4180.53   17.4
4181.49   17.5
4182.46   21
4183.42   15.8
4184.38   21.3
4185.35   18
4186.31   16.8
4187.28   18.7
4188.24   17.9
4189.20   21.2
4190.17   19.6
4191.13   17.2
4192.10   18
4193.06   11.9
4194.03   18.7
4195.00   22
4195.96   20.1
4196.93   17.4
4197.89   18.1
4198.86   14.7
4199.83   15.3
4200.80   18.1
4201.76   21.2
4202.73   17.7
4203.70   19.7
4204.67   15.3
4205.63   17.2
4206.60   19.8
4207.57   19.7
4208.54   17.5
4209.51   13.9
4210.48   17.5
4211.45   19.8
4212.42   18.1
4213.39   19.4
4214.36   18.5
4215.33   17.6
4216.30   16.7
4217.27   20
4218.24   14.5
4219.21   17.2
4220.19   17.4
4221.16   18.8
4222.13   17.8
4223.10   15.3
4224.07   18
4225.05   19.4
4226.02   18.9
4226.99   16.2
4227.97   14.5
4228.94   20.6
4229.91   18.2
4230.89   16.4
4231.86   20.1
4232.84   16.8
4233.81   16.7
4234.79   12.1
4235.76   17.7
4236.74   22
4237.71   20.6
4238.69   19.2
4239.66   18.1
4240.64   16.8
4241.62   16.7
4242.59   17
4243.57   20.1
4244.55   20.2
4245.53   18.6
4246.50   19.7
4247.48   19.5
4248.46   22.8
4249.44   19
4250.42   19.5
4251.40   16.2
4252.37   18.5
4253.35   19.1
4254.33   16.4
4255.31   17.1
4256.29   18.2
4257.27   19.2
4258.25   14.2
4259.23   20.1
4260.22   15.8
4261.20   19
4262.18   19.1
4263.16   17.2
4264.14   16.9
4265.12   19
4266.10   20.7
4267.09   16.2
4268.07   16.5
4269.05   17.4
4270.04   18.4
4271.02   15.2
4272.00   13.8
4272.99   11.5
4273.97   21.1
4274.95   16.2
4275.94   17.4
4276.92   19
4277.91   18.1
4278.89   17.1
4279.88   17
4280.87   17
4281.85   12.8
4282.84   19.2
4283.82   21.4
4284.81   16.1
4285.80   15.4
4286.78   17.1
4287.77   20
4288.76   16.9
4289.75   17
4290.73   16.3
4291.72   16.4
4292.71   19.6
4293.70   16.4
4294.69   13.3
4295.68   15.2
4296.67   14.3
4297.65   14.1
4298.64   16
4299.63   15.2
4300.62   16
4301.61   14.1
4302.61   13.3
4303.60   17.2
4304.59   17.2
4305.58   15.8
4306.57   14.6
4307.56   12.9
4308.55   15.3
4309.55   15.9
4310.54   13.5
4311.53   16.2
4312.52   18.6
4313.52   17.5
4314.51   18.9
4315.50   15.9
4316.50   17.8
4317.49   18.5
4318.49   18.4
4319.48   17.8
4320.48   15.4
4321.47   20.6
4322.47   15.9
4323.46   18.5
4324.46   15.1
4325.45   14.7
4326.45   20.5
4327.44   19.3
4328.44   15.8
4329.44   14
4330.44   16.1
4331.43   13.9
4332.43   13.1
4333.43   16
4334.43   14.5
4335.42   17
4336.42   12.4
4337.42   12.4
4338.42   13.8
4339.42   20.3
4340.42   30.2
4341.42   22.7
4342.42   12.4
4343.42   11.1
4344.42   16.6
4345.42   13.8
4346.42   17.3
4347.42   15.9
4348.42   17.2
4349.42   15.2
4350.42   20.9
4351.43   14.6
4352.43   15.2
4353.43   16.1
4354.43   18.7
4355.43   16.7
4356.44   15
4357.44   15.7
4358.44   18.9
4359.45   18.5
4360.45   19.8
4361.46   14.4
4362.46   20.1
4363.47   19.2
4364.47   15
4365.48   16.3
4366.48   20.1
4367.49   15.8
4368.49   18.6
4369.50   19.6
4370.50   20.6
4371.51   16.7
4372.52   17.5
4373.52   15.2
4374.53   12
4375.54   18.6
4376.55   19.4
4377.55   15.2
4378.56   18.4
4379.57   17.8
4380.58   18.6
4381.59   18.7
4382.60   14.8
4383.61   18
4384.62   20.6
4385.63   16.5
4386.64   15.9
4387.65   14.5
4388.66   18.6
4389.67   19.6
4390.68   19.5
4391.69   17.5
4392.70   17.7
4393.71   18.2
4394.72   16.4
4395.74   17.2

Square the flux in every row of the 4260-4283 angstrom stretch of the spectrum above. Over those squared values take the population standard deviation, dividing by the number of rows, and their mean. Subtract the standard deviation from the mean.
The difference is 225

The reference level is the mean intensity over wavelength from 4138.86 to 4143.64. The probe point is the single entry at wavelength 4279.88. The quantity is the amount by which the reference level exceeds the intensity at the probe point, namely 3.6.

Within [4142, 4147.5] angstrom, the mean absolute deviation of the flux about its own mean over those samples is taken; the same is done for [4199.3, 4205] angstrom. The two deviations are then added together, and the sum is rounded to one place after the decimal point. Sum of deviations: 3.8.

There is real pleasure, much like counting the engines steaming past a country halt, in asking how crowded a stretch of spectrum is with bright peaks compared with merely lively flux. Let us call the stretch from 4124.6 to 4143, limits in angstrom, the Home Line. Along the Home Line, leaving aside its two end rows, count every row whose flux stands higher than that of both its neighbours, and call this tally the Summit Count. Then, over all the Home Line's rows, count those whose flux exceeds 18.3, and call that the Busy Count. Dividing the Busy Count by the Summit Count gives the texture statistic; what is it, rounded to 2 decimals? 2.40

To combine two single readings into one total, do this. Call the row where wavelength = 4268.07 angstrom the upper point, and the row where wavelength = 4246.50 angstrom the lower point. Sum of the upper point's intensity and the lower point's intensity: 36.2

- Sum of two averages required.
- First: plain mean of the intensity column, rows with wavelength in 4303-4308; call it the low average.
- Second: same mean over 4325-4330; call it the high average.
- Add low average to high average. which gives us 32.4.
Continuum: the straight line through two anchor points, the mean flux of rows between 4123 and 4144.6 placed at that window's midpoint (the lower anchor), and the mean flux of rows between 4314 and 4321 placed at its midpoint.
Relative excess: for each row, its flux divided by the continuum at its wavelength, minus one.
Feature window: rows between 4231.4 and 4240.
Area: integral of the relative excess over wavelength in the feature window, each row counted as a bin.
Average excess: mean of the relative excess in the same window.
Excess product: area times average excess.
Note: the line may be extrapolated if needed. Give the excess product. 0.000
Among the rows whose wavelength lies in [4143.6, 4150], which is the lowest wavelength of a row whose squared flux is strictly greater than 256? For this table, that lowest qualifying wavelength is 4144.11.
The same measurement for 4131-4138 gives 4131.73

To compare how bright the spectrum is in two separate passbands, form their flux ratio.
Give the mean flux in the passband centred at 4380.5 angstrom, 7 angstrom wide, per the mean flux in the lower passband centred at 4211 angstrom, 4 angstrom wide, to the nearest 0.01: 1.00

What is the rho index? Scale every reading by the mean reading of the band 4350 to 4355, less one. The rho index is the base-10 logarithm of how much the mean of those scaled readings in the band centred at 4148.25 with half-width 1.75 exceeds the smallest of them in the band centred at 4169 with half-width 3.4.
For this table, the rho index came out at -0.53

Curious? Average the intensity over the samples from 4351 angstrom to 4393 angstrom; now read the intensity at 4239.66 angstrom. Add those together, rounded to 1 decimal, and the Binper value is 35.5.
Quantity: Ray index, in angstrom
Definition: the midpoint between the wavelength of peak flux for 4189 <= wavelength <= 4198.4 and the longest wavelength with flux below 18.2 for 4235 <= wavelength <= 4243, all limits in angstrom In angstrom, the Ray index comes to 4218.8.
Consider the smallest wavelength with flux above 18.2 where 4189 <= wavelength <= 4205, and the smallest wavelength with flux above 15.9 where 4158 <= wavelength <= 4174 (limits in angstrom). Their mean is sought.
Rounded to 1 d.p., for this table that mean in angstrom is 4173.8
